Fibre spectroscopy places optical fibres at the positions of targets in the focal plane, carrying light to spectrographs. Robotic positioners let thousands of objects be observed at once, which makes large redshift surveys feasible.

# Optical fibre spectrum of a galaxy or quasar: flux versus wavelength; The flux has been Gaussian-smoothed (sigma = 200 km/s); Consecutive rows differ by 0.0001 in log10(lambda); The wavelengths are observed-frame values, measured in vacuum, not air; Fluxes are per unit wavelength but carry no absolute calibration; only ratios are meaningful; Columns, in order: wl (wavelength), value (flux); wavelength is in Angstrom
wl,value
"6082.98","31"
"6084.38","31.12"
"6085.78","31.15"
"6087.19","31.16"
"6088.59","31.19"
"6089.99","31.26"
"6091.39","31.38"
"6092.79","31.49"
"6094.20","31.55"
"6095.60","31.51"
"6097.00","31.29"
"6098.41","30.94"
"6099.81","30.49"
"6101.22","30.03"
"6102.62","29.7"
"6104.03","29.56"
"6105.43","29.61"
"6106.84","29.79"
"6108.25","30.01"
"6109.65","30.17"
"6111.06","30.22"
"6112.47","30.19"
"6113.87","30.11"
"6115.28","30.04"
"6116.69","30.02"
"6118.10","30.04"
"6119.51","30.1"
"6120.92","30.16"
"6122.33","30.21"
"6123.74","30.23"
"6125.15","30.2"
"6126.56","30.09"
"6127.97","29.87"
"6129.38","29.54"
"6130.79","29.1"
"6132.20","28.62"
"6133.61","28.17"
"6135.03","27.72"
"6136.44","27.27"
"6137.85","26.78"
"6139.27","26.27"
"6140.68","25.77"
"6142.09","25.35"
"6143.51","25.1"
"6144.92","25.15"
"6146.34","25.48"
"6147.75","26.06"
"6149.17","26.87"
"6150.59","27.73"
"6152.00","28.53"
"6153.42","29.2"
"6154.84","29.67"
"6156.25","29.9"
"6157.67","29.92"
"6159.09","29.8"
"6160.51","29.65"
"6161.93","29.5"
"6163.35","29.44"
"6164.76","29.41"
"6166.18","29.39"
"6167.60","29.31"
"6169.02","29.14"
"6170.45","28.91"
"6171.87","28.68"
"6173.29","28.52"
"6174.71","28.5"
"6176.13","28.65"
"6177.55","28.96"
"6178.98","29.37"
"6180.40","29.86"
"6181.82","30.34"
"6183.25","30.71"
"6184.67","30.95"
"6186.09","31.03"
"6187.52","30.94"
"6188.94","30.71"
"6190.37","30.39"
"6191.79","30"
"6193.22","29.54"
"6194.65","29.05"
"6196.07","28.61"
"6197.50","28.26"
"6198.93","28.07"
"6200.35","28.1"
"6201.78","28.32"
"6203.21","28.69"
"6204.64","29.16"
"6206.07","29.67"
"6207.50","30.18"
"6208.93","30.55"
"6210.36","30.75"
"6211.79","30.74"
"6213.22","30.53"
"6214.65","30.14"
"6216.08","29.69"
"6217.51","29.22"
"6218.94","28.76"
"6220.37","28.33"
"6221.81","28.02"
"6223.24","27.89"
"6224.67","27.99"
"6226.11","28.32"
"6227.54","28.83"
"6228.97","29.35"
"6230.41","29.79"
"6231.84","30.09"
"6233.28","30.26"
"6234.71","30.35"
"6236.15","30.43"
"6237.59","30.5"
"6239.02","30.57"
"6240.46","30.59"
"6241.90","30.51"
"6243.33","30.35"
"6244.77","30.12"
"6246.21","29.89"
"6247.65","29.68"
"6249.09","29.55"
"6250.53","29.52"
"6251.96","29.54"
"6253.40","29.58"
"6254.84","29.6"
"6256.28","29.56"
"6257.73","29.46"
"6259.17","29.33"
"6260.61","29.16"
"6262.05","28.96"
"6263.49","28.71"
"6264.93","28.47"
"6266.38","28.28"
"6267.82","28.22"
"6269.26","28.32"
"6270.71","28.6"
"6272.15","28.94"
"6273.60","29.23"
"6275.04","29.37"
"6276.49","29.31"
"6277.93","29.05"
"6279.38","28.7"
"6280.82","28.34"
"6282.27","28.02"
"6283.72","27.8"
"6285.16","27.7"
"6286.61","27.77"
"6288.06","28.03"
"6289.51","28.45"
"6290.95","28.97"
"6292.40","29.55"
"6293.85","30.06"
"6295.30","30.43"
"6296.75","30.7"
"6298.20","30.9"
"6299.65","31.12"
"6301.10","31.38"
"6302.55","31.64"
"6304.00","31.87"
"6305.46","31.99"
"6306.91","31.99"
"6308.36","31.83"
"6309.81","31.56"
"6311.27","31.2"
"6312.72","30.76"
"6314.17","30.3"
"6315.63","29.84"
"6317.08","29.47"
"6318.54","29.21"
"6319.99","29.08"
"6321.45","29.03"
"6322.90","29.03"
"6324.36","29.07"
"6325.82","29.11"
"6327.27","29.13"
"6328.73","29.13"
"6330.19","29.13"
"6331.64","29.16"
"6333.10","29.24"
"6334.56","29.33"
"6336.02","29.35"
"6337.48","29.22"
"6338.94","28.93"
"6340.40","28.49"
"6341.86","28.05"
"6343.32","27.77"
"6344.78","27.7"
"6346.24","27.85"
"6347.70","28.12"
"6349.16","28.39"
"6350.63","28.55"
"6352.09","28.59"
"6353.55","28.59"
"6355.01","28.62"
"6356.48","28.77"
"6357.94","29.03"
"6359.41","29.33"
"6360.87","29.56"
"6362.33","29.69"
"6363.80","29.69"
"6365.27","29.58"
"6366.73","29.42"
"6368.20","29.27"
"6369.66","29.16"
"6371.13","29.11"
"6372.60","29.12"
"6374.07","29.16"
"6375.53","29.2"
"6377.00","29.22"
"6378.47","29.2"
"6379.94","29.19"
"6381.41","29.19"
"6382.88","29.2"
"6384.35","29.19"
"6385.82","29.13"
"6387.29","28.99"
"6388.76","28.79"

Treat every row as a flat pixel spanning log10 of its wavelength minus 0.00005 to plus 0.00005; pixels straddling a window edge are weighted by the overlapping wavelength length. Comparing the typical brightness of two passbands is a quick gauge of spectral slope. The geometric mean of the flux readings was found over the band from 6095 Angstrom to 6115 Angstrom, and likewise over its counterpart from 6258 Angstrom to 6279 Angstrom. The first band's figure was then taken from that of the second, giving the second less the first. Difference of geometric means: -1.4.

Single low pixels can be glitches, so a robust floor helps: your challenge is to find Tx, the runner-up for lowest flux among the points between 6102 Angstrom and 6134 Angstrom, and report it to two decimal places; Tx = 28.62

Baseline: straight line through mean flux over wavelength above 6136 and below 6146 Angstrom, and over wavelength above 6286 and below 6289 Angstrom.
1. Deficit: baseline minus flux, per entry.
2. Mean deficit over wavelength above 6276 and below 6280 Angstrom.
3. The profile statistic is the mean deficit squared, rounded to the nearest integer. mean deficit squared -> 2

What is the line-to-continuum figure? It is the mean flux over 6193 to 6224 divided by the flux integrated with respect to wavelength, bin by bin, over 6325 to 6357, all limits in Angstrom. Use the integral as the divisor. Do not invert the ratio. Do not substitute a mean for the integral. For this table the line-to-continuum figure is 0.032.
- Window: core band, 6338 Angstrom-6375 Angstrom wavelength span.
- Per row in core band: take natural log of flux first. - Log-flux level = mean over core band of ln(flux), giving 3.361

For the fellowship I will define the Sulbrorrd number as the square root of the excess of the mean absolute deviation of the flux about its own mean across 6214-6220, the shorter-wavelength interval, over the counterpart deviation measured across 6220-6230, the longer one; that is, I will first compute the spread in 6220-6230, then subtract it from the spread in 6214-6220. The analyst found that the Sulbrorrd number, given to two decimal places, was 0.25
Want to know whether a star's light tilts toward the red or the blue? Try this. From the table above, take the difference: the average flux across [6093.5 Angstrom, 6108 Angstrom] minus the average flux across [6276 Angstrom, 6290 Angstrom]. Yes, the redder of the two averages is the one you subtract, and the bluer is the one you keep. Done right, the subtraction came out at 2.1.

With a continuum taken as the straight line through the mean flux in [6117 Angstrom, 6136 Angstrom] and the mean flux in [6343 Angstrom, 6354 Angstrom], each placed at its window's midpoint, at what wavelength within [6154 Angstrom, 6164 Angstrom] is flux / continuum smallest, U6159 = 6163.35 Angstrom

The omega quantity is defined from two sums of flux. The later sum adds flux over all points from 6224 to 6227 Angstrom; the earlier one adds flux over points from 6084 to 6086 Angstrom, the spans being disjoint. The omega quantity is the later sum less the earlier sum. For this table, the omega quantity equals -6.0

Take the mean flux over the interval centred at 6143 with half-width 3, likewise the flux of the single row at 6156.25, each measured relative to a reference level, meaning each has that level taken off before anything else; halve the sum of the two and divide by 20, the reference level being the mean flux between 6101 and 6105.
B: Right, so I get -0.11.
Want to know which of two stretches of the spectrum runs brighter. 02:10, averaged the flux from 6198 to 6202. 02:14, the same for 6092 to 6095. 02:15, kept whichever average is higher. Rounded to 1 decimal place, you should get 31.5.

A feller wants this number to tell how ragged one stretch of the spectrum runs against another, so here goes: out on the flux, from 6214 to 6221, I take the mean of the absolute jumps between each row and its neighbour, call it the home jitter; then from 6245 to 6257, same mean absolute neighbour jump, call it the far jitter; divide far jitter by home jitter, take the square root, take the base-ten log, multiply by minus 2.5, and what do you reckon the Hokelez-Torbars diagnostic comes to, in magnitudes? 1.0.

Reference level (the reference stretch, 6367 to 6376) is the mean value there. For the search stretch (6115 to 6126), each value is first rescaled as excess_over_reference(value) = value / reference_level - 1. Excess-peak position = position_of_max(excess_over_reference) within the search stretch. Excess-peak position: 6123.74 Angstrom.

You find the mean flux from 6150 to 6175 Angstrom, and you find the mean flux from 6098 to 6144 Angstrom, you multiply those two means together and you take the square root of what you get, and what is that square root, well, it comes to 29.2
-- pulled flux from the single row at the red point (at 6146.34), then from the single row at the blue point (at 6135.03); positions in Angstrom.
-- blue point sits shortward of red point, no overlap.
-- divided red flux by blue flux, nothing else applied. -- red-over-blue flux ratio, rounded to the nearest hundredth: 0.92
